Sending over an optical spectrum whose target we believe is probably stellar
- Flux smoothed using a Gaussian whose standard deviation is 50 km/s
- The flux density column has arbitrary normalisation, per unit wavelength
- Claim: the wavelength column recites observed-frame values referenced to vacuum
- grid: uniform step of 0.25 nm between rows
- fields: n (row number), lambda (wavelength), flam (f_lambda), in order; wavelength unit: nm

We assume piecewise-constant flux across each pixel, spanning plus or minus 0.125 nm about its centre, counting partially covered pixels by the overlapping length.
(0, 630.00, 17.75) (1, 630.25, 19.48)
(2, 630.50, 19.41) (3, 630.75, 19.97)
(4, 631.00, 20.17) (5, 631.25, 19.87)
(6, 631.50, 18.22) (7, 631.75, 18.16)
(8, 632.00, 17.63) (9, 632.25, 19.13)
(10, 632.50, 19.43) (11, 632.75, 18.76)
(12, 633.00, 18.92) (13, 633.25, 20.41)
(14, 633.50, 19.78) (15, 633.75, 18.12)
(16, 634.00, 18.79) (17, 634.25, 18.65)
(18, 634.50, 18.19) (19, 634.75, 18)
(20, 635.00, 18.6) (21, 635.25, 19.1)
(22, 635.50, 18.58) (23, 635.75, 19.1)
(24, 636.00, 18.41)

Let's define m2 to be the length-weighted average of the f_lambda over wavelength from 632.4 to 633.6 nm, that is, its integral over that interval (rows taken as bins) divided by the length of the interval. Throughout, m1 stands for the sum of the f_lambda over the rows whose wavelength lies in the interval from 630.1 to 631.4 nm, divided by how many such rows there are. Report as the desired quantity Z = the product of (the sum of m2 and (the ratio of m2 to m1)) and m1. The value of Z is 404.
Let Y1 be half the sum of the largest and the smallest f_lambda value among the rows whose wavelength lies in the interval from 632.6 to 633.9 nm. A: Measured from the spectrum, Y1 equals 19.3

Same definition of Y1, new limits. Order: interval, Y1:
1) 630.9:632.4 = 18.9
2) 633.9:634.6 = 18.5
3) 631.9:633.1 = 18.5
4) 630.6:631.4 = 20.0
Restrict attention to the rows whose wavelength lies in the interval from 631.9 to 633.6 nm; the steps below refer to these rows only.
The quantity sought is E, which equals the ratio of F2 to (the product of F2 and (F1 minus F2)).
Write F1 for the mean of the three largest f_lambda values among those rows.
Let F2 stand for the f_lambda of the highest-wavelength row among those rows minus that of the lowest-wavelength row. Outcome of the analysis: 0.056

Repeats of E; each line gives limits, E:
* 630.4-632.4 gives 0.049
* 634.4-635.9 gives 0.055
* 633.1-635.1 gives 0.047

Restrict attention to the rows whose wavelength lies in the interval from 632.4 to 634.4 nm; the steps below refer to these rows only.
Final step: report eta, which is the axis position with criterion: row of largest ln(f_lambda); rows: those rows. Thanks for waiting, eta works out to 633.25 nm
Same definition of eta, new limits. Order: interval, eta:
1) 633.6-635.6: 635.25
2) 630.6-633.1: 631.00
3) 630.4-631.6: 631.00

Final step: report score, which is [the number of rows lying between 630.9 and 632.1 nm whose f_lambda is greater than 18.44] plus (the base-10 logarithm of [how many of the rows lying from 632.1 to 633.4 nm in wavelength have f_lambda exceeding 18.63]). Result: 2.7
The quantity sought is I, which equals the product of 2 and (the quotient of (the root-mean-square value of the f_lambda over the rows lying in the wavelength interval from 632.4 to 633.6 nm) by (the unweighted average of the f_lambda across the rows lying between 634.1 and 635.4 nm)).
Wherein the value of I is 2.10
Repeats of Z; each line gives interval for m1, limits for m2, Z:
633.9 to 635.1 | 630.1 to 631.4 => 383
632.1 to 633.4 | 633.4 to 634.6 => 380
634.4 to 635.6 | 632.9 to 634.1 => 375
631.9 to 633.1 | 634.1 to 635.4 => 366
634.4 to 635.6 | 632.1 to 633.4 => 376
